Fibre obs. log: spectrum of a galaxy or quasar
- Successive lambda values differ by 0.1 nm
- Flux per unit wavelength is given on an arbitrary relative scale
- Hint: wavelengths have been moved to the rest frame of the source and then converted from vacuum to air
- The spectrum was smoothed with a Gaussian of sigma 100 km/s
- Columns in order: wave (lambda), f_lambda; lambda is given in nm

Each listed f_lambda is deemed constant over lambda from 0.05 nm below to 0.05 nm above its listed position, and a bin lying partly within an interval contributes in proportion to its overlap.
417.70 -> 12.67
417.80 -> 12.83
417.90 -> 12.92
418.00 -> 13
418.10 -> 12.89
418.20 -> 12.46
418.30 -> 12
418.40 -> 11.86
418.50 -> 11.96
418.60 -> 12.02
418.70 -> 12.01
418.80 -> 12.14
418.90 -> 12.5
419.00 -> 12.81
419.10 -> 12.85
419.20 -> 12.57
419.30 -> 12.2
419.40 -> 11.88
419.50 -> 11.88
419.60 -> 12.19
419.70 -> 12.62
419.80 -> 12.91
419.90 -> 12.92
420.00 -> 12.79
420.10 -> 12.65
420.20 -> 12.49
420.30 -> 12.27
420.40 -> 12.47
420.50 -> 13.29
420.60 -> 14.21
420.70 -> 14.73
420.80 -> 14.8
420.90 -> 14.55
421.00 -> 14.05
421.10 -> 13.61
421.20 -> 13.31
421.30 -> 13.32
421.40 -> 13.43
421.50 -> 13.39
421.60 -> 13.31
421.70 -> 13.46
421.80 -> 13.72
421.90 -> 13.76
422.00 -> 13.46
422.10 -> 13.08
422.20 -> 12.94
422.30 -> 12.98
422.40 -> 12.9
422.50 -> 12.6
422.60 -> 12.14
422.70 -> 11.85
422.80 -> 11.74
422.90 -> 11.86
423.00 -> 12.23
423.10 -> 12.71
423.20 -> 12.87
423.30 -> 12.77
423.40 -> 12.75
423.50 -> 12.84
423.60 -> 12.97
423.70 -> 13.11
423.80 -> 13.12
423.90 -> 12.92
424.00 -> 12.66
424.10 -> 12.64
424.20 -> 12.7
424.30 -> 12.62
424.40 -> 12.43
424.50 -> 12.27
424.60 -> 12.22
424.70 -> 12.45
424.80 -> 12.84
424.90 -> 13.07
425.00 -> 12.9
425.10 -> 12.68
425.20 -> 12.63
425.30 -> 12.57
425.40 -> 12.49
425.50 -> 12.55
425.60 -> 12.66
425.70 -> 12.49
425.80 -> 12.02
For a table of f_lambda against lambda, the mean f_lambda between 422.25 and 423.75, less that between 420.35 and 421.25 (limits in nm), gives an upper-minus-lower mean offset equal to -1.3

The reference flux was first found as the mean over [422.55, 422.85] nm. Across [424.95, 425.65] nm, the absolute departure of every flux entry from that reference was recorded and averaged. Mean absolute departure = 0.73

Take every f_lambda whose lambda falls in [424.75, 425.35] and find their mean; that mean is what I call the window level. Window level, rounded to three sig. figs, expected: 12.8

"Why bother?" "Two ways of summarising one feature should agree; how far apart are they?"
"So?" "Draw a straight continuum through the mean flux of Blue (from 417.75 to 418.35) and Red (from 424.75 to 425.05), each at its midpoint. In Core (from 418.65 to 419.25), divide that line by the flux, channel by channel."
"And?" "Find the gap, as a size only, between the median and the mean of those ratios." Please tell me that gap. 0.0048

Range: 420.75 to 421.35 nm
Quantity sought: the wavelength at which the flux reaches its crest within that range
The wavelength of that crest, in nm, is 420.80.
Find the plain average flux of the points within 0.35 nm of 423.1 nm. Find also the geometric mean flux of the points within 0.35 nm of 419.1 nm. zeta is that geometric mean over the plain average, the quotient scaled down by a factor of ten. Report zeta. 0.100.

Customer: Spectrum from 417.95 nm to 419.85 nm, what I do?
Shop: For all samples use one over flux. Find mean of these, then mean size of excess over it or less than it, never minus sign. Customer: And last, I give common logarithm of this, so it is -2.63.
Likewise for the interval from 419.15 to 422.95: -2.42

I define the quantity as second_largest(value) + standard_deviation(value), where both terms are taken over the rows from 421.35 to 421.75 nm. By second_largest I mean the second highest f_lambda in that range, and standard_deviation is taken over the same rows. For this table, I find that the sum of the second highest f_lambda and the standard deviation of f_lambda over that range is 13.49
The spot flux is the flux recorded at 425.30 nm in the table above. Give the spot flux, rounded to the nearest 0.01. 12.57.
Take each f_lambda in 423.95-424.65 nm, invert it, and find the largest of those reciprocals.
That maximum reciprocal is 0.082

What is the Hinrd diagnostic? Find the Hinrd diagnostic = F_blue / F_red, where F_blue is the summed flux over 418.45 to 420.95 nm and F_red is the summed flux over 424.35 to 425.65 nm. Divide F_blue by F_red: 1.95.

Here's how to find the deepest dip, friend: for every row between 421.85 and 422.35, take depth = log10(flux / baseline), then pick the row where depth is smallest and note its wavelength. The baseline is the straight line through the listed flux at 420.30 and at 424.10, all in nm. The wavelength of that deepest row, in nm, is 422.20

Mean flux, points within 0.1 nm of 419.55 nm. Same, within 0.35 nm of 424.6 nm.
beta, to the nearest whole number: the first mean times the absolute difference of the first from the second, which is 6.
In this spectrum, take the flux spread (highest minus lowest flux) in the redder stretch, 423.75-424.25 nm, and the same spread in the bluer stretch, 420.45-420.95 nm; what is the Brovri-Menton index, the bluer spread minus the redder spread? 1.0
